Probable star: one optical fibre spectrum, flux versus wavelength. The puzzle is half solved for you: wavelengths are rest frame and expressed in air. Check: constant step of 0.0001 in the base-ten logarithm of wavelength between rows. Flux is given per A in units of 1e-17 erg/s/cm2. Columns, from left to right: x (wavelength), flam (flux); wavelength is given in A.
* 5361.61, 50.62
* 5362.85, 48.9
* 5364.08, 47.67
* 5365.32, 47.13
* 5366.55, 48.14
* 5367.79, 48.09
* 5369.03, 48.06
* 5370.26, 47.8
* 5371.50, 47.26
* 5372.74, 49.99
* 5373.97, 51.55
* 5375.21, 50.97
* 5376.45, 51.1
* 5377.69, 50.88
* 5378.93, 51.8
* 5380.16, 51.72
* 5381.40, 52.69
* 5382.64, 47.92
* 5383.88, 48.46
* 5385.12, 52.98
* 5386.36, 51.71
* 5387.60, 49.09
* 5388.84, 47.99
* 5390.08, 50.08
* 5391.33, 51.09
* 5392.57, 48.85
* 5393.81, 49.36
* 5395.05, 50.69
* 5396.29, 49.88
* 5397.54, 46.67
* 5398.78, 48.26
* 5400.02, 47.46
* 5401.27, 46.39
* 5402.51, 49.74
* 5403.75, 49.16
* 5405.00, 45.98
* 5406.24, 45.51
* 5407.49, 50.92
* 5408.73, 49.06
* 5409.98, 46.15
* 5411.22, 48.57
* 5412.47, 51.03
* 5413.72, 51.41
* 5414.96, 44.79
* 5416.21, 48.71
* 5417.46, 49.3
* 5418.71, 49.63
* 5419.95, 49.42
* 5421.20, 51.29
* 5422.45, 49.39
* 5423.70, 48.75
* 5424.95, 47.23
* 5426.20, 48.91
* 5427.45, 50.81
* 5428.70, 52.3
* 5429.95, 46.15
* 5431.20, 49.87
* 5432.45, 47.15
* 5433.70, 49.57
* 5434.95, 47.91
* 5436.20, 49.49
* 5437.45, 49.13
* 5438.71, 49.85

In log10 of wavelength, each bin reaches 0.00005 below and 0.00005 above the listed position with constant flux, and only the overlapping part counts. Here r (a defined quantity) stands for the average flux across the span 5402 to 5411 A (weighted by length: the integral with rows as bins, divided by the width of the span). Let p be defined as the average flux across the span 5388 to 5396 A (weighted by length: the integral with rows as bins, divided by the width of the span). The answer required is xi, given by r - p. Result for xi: -1.57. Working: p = 49.7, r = 48.1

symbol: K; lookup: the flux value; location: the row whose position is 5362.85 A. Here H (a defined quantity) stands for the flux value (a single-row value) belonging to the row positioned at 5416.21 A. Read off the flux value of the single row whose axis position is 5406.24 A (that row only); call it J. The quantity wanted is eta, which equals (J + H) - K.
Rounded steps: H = 48.71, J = 45.51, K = 48.9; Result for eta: 45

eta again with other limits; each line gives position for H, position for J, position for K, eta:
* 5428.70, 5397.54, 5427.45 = 48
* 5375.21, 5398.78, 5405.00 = 53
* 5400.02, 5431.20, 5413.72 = 46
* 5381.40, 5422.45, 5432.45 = 55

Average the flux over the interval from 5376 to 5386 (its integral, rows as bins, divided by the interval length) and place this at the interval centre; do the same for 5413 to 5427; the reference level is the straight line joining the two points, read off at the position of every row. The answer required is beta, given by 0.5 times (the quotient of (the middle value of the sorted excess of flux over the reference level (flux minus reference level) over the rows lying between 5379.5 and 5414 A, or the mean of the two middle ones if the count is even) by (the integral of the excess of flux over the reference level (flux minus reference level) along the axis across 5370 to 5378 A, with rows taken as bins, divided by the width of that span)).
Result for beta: 0.3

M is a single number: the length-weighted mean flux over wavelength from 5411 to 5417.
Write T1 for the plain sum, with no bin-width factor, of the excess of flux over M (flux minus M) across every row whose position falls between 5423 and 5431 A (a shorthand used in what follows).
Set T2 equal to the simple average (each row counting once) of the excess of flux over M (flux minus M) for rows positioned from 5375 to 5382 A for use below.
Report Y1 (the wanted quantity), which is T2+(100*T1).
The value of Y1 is 89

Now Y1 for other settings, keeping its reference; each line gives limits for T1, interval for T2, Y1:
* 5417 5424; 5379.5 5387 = 451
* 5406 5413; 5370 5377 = -204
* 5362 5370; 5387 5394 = -530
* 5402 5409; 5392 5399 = -292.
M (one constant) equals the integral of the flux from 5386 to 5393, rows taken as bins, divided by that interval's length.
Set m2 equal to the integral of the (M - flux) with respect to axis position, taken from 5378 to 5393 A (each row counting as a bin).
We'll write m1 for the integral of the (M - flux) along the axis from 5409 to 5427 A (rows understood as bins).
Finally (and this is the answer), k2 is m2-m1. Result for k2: -25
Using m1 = 14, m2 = -10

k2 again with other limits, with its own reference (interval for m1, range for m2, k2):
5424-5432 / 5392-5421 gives 28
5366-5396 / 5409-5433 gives 24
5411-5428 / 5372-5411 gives 2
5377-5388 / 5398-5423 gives 40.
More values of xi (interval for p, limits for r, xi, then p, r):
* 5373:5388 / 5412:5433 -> -1.76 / 50.9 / 49.2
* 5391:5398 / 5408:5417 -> -0.85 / 49.4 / 48.6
